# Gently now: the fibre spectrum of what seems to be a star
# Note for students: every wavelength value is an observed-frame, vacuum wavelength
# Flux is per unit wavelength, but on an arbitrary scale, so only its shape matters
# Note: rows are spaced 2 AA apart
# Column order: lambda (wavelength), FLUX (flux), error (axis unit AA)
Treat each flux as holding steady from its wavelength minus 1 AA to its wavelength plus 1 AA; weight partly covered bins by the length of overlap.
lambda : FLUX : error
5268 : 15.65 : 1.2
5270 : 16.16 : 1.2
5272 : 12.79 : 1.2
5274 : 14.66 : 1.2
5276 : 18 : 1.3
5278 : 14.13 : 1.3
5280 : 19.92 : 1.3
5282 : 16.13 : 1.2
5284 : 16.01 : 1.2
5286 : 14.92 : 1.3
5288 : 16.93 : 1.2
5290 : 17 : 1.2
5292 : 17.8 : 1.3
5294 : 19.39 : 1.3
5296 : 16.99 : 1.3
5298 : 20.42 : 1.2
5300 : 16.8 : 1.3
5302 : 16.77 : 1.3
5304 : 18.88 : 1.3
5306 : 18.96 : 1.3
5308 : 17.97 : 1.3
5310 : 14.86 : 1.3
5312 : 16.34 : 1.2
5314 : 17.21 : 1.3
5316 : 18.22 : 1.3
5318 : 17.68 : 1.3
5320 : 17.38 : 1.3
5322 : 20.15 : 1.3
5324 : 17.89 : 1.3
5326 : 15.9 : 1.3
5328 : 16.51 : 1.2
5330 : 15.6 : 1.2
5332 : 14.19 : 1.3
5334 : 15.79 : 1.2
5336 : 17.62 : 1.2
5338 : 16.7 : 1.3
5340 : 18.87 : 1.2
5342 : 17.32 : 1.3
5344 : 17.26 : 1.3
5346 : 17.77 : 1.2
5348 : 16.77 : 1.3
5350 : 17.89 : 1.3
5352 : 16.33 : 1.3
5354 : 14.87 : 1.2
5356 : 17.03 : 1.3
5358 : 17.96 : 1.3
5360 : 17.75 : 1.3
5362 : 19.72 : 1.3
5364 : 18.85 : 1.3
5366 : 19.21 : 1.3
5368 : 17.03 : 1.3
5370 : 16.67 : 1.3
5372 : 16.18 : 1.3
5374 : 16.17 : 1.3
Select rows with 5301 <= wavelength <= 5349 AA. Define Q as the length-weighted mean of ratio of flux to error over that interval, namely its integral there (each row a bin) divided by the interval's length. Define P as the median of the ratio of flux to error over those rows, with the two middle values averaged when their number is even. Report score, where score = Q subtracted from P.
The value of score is -0.06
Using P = 13.5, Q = 13.5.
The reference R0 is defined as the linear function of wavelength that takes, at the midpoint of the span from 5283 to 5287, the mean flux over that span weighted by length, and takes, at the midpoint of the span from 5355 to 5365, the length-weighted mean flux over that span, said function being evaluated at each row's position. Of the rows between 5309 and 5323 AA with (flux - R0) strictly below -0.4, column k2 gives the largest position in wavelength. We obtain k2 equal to 5310 AA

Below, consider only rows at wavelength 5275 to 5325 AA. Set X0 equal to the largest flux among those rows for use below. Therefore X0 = 20.42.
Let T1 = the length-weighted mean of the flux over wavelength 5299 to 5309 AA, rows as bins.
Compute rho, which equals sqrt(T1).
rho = 4.23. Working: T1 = 17.9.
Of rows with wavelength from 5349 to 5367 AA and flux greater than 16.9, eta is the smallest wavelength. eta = 5350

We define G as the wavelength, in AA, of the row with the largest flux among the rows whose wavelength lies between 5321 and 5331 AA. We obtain 5322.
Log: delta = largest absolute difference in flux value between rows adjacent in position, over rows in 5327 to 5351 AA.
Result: 2.2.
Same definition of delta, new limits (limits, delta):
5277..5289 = 5.8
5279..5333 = 3.8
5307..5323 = 3.1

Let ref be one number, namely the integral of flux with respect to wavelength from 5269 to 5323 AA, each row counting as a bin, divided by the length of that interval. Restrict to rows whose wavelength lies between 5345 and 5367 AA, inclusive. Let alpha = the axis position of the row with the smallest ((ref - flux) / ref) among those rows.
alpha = 5362 AA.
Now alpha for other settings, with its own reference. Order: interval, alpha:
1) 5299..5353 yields 5322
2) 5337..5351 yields 5340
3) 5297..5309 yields 5298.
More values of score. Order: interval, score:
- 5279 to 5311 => -0.04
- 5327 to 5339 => 0.02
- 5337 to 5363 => -0.32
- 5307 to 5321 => 0.30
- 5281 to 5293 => 0.20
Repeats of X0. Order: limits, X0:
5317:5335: 20.15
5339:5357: 18.87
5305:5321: 18.96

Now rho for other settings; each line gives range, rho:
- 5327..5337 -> 3.99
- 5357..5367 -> 4.32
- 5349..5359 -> 4.10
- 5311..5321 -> 4.17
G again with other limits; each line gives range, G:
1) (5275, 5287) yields 5280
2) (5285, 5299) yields 5298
